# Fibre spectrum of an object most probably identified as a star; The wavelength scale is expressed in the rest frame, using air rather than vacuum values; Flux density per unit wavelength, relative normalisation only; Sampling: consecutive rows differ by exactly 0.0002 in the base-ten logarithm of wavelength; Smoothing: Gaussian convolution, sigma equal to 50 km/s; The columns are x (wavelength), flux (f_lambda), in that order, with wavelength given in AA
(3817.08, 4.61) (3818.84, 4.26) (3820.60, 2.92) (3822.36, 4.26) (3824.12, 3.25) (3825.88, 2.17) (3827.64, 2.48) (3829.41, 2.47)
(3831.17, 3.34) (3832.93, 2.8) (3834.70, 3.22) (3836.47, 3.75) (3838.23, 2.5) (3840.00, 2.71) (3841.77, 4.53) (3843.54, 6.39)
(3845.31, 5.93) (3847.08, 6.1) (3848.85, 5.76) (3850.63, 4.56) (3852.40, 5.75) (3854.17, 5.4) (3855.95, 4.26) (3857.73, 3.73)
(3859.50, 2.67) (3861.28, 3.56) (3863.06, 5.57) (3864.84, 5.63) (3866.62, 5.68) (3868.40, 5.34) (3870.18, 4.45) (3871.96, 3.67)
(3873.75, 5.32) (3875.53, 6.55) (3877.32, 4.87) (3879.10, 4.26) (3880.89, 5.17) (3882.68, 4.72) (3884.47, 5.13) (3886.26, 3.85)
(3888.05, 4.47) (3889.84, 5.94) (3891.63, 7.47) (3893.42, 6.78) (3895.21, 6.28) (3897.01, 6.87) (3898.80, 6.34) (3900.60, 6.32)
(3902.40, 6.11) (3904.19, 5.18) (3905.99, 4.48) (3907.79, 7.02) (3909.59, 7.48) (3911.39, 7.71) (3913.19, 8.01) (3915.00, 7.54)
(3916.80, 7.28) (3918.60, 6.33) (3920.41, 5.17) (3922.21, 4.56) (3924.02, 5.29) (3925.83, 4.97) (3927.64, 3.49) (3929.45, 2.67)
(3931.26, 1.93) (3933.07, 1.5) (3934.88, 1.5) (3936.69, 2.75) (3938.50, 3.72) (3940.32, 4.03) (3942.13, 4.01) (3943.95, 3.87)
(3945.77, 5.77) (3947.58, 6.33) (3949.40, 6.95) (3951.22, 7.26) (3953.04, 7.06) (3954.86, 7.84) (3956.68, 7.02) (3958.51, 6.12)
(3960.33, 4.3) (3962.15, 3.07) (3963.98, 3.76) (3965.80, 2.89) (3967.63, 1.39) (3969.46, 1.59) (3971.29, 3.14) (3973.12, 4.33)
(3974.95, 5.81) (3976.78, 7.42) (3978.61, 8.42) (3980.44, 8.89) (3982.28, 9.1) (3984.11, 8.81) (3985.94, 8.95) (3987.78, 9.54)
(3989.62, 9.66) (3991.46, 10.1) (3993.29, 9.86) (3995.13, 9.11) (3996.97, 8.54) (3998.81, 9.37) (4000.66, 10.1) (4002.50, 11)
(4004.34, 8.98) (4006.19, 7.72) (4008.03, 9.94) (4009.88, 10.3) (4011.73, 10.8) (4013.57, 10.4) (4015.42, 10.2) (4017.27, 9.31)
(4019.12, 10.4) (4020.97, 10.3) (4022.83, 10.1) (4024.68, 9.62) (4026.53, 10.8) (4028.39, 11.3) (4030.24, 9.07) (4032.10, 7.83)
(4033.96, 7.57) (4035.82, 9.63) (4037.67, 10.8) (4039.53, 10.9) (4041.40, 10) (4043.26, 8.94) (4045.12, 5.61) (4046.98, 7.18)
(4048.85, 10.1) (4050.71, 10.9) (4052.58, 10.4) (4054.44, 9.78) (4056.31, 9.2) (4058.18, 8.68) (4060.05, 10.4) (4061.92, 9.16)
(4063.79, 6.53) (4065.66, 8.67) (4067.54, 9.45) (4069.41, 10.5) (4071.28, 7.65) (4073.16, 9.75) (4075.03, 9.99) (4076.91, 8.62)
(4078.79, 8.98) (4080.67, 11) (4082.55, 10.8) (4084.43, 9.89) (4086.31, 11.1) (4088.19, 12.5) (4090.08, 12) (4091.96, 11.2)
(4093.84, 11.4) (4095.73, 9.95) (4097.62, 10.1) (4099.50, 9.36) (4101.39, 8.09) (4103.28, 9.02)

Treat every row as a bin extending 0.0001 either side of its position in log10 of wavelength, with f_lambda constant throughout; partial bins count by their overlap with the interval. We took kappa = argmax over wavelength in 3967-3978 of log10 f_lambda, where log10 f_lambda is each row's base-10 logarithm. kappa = 3976.78 AA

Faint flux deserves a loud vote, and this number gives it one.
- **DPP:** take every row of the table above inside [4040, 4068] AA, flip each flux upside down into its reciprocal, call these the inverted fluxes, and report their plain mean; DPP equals 0.11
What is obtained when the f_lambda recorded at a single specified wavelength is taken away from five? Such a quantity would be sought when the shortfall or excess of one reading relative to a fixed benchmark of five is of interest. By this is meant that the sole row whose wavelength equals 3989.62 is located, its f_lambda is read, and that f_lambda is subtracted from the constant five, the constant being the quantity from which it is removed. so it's -4.7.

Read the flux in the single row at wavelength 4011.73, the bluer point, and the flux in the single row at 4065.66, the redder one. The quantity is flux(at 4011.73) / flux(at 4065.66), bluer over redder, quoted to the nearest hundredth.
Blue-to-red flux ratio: 1.25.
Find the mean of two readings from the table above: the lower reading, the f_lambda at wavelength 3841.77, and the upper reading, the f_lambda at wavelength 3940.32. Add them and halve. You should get 4.3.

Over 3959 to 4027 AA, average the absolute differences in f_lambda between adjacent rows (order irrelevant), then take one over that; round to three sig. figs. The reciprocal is 1.26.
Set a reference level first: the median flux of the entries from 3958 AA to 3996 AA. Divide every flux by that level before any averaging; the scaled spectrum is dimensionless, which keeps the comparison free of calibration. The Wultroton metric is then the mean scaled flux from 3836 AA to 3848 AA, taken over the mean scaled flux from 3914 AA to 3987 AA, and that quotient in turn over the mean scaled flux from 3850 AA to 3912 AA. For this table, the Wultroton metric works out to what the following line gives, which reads 1.2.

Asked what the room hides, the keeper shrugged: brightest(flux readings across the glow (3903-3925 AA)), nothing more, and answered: 8.01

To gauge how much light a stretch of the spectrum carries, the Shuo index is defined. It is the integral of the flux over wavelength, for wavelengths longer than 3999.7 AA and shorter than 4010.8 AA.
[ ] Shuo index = 107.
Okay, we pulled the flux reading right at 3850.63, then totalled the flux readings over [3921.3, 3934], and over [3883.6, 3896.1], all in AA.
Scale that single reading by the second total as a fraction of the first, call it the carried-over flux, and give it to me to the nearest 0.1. 7.5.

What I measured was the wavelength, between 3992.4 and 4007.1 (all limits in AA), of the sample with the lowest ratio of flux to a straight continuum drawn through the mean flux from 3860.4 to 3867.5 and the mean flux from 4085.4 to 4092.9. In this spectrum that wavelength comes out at 4006.19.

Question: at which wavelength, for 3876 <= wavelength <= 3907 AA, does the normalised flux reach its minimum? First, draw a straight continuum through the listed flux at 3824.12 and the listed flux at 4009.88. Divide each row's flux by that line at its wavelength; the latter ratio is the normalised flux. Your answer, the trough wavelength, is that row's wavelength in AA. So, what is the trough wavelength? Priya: 3886.26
